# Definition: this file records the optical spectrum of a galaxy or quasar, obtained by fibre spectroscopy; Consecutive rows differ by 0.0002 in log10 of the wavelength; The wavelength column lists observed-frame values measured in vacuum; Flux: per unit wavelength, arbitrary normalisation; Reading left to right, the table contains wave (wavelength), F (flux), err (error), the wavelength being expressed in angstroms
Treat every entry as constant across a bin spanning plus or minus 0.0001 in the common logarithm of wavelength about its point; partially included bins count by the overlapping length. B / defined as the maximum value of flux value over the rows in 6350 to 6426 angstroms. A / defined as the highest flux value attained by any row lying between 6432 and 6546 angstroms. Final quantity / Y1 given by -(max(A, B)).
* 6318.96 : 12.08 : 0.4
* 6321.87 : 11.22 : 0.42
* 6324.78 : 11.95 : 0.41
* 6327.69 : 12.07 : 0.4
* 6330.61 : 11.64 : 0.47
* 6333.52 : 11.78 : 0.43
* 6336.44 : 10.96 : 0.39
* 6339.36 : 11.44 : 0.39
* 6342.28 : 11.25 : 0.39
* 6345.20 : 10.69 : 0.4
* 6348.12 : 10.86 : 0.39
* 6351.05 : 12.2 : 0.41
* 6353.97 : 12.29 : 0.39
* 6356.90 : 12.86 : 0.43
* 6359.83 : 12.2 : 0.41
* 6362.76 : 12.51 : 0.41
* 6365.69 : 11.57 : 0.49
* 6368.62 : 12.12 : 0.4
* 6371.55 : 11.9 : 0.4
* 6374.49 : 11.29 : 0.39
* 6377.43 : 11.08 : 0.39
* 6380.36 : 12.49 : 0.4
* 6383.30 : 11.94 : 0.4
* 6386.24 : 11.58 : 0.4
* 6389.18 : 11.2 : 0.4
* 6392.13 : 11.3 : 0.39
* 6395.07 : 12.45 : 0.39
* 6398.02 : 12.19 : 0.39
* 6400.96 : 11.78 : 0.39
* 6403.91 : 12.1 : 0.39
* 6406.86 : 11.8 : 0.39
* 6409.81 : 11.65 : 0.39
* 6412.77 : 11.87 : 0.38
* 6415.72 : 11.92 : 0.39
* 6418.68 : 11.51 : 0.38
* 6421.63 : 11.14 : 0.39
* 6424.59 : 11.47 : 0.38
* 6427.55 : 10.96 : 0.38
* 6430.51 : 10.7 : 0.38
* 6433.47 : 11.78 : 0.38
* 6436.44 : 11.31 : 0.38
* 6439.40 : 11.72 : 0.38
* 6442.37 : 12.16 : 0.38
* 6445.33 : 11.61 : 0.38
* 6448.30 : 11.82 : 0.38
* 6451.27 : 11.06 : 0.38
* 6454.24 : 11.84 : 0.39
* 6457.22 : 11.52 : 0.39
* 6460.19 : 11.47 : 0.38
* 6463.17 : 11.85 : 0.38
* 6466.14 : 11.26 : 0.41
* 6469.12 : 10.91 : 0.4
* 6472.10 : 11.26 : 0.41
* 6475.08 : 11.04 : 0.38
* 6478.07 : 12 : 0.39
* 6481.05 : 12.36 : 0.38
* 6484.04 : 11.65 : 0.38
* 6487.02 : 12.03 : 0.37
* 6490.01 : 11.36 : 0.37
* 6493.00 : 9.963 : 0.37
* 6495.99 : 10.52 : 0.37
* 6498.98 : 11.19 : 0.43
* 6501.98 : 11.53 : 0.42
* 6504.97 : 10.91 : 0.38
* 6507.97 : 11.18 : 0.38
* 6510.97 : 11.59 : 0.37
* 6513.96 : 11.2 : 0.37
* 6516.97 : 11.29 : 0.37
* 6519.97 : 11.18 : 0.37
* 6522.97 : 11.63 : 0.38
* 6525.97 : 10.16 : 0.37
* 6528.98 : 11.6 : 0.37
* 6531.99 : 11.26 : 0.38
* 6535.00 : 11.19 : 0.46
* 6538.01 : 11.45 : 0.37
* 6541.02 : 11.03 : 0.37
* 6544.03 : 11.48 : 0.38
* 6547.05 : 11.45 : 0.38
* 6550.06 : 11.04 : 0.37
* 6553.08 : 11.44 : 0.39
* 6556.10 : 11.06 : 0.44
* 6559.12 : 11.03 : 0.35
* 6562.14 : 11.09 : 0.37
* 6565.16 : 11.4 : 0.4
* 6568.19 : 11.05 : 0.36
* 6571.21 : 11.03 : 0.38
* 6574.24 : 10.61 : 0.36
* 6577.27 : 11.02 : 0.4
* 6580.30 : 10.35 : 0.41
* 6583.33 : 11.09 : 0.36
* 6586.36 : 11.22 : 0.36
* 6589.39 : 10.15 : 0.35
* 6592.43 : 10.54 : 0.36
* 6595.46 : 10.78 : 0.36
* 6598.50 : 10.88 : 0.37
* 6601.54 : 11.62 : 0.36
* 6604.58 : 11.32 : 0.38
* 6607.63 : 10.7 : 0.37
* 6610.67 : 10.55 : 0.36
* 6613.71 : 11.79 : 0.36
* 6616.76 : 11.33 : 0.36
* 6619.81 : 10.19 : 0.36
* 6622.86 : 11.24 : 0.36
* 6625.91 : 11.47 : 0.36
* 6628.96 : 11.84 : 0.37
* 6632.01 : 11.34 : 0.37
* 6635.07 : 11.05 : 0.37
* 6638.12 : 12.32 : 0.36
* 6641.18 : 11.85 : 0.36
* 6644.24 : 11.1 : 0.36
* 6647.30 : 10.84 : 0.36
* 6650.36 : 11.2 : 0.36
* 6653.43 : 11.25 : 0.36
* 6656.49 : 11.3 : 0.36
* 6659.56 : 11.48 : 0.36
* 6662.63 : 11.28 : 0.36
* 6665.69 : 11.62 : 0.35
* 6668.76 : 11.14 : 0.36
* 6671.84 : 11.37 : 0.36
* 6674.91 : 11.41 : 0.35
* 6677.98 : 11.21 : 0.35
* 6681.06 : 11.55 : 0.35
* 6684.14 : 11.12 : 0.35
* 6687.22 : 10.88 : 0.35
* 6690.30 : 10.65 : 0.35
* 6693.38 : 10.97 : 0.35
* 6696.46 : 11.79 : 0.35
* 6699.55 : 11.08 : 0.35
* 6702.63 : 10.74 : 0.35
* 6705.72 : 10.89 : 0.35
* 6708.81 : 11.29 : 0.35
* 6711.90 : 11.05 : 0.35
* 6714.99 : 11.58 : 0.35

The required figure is -12.9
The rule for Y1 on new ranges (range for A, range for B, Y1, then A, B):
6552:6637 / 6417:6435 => -11.8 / 11.84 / 11.78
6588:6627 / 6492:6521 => -11.8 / 11.79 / 11.59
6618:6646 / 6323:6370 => -12.9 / 12.32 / 12.86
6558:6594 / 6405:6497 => -12.4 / 11.4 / 12.36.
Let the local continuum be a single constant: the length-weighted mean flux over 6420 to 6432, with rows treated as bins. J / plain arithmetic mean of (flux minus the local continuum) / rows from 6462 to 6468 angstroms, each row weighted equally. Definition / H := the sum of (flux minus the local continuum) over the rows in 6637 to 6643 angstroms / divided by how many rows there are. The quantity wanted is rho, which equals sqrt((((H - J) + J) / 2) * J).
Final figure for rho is 0.49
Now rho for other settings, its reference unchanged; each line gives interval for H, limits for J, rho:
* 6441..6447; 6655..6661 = 0.35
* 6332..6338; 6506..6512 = 0.21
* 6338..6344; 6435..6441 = 0.24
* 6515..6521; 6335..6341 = 0.10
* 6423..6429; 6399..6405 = 0.24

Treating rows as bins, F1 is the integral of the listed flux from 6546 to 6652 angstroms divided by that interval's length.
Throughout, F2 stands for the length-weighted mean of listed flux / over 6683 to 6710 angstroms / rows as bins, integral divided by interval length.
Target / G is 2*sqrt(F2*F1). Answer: 22.2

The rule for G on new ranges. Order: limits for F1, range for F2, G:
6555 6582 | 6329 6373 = 22.7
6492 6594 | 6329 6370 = 22.8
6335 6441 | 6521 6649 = 22.8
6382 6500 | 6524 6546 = 22.7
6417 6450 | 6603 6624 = 22.5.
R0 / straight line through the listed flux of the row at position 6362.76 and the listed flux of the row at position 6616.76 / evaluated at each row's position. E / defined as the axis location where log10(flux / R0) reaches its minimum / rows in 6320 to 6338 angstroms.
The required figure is 6336.44 angstroms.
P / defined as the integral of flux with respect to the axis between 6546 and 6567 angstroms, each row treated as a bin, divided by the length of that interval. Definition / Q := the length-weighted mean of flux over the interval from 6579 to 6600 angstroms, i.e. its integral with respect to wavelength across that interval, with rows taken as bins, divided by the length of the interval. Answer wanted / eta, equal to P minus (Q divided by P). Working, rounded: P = 11.2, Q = 10.7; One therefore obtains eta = 10.3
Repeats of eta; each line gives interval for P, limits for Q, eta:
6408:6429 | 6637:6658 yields 10.5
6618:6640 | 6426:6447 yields 10.3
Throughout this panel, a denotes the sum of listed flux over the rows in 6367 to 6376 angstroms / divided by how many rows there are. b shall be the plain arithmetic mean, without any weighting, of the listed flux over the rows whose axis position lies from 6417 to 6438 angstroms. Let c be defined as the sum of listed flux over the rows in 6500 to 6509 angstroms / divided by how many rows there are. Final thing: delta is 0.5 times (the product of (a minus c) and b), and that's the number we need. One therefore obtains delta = 3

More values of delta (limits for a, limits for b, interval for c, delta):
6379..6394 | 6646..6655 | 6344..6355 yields 1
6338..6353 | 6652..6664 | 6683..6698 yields 1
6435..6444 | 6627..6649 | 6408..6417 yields 0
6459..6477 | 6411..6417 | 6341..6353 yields 0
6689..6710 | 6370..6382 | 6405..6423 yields -3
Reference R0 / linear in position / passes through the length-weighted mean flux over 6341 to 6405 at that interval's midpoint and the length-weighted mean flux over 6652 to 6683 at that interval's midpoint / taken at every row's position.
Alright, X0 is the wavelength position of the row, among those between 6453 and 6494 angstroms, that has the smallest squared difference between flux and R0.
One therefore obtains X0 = 6484.04 angstroms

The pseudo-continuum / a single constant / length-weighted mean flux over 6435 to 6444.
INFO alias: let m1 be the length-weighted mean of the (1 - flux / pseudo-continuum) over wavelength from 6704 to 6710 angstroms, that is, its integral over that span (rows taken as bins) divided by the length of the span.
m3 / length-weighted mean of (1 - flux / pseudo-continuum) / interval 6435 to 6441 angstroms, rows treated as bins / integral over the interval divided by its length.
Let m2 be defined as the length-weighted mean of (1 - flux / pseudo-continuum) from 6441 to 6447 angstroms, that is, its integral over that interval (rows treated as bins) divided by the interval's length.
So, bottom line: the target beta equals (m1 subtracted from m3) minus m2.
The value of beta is -0.03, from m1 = 0.057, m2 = -0.01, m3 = 0.02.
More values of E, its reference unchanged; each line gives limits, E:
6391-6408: 6392.13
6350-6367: 6365.69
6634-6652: 6647.30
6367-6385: 6377.43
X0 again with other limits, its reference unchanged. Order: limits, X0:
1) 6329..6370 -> 6333.52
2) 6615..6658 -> 6625.91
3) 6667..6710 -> 6708.81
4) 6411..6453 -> 6439.40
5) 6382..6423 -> 6400.96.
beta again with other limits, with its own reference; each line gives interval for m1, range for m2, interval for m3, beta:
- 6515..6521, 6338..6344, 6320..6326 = -0.07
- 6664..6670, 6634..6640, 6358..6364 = -0.08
